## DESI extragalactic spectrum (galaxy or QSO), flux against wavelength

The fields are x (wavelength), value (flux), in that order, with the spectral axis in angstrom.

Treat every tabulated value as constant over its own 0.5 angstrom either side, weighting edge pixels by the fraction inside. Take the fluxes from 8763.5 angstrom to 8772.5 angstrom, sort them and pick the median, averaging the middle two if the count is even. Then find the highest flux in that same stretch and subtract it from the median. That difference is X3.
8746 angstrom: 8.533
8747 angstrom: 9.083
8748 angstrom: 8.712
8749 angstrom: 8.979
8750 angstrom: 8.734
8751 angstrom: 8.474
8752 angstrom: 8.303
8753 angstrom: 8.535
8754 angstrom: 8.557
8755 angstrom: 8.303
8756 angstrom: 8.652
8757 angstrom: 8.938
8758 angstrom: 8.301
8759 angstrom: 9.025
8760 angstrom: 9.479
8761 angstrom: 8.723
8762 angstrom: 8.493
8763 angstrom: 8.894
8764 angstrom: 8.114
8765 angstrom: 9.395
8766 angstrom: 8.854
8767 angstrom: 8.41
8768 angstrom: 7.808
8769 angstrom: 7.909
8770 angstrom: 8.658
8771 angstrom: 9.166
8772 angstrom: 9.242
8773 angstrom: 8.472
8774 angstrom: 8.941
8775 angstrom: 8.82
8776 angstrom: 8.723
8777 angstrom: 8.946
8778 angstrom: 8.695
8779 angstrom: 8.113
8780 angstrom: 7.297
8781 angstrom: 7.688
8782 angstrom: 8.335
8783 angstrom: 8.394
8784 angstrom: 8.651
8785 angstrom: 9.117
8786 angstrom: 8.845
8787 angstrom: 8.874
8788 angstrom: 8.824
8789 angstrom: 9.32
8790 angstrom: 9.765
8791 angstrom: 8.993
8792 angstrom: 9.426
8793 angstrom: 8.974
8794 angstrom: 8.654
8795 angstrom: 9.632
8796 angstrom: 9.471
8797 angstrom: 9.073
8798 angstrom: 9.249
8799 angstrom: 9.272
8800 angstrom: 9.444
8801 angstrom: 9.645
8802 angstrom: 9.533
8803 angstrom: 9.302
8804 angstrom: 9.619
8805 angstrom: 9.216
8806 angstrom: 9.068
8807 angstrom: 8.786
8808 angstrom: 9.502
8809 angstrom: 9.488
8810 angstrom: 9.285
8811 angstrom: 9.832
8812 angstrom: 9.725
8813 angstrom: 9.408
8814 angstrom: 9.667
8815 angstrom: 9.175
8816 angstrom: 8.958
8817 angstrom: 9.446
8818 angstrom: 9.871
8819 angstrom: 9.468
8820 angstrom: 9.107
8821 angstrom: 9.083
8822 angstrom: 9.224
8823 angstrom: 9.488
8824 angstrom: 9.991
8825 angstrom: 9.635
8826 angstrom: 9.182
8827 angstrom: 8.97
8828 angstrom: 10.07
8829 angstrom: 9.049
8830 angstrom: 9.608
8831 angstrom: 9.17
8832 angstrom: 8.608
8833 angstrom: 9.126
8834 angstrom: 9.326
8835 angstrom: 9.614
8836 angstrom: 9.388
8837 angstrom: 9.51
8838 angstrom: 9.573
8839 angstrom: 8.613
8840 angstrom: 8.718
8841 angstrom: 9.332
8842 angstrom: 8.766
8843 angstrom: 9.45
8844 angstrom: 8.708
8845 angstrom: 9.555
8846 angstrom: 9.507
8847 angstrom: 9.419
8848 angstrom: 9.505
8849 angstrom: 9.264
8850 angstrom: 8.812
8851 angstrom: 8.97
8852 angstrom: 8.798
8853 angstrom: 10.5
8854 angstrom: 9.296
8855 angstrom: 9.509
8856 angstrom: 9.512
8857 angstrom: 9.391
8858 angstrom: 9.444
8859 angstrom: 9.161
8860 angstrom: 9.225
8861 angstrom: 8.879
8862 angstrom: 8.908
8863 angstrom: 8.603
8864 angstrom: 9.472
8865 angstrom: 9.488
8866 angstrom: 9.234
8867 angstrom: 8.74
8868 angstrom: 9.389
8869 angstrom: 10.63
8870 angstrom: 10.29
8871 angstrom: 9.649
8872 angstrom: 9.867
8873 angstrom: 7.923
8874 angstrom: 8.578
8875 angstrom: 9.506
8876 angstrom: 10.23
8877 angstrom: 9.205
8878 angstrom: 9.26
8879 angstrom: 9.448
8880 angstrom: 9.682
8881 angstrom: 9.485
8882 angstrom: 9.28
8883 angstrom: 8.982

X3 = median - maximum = -0.74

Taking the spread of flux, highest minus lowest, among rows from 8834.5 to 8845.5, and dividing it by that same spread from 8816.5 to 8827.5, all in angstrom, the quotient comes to 0.98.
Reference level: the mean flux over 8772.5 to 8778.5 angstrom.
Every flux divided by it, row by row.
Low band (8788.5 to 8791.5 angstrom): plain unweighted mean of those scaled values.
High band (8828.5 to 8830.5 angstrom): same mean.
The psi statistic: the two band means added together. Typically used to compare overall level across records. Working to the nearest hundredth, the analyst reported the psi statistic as 2.13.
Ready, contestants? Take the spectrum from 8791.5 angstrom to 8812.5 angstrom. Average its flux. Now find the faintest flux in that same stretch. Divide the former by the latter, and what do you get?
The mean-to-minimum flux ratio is 1.08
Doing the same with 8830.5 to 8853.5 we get 1.07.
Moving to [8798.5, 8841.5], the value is 1.09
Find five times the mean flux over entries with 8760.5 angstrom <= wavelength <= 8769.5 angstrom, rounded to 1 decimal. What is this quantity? 42.6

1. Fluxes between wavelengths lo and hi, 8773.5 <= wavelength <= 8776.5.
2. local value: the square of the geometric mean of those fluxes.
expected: 78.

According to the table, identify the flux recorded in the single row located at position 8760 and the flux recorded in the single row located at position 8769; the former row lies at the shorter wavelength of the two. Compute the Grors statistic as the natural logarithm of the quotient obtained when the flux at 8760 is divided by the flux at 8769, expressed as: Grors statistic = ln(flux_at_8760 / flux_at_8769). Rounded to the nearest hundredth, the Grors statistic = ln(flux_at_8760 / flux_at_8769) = 0.18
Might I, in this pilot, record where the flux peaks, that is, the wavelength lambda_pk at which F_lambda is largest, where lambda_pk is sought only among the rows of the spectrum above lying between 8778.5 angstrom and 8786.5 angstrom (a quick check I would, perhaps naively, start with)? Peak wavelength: 8785 angstrom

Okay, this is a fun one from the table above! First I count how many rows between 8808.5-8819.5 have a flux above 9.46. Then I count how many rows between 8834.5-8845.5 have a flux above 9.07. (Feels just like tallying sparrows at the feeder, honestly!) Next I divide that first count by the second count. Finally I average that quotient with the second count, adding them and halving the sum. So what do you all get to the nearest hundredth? 3.93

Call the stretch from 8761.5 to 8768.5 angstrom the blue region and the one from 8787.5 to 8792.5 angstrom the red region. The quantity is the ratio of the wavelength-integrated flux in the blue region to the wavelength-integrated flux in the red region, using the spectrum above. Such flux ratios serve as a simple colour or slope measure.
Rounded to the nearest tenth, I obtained 1.3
